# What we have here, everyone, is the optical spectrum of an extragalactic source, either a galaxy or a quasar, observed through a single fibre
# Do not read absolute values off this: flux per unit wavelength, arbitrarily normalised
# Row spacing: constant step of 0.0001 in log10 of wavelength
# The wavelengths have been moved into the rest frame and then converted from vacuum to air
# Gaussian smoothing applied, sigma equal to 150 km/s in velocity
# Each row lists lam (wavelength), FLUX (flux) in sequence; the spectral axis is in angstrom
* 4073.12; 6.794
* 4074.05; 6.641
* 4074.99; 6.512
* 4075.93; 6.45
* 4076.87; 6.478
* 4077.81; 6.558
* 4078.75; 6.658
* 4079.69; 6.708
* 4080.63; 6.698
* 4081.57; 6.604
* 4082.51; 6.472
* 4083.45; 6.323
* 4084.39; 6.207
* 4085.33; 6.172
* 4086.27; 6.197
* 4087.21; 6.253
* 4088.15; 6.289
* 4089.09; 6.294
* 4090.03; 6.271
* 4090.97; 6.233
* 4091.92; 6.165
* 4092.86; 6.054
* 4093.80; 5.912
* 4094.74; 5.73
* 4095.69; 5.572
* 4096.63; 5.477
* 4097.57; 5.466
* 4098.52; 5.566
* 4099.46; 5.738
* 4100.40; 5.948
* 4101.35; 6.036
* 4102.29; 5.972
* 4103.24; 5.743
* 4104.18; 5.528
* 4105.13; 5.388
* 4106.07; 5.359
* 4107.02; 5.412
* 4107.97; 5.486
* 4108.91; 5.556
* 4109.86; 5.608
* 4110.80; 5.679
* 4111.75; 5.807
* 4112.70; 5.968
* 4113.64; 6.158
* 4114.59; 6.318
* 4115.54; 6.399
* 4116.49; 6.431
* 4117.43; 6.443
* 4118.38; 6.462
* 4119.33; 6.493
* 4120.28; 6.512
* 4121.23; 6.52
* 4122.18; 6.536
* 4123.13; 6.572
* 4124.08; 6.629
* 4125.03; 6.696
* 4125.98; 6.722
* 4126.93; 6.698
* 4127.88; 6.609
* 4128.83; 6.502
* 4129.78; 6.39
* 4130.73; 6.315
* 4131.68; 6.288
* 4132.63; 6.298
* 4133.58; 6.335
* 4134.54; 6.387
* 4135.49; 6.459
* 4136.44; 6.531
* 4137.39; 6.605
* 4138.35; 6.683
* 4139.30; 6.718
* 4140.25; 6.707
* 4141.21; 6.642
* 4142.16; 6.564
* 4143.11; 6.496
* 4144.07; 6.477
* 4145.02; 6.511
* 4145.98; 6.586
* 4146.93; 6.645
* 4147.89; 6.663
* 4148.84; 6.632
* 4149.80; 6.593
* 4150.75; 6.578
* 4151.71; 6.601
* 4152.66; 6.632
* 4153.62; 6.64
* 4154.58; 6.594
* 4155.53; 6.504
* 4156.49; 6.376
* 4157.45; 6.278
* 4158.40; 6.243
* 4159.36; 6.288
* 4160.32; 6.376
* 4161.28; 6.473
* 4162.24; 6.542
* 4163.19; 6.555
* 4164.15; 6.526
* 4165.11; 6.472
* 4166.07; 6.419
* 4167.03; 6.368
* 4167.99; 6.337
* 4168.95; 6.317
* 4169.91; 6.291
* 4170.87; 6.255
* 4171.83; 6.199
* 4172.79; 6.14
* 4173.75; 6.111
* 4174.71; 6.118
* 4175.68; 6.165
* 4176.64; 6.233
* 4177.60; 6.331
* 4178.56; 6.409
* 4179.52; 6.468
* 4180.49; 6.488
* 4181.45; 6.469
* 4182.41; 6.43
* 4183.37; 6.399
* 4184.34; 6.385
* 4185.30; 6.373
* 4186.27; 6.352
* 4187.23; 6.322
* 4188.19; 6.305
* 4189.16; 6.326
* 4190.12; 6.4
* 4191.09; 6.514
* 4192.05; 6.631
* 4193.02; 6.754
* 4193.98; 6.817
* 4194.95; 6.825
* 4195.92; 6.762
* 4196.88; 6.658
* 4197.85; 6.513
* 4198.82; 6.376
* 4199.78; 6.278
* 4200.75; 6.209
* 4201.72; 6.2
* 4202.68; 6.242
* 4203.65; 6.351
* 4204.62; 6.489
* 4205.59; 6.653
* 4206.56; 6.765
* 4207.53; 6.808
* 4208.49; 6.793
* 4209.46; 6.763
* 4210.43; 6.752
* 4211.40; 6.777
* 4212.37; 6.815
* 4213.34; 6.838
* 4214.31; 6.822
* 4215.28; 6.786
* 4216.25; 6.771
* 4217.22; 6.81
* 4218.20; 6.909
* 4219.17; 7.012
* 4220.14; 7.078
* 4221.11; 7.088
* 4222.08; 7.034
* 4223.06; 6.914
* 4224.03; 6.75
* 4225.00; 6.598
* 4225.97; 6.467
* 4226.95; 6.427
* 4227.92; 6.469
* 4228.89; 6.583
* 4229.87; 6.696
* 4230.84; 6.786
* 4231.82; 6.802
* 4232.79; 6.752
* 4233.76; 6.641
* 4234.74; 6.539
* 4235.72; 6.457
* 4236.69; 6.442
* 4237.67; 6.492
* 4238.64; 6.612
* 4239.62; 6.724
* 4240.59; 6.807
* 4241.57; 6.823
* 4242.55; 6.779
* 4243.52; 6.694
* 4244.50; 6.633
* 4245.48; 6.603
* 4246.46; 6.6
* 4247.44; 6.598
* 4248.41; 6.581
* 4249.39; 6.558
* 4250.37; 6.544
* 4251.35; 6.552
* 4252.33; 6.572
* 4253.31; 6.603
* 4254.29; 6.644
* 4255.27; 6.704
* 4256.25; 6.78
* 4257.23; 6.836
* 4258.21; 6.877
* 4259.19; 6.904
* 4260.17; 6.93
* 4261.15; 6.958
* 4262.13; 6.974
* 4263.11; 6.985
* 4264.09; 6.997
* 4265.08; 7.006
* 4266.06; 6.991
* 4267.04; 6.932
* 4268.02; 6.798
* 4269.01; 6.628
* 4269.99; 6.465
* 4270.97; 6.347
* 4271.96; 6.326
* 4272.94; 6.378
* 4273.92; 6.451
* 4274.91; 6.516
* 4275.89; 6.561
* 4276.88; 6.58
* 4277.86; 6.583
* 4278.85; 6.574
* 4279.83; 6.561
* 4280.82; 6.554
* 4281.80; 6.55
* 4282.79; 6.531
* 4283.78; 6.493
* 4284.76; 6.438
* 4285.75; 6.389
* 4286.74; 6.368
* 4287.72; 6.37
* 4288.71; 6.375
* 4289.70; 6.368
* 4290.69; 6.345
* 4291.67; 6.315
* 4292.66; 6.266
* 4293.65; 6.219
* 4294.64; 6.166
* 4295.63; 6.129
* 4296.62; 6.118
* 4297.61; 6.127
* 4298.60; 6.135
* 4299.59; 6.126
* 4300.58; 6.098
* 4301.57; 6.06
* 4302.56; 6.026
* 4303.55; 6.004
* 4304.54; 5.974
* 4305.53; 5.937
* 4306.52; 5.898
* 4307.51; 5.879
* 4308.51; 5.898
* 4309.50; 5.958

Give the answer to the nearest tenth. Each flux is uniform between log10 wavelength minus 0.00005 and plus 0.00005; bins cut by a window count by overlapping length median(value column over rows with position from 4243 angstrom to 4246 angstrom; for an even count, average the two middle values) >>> 6.6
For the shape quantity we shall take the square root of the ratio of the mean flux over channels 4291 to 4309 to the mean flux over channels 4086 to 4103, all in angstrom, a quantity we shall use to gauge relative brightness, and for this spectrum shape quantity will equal 1.01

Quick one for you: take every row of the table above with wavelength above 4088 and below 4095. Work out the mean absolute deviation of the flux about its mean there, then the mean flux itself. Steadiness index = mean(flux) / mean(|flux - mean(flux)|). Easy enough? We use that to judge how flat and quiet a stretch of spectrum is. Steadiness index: 37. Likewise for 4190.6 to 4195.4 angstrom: 62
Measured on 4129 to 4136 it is 126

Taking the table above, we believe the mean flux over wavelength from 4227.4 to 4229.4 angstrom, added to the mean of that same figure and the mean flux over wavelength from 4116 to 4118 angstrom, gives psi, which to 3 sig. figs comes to 13.0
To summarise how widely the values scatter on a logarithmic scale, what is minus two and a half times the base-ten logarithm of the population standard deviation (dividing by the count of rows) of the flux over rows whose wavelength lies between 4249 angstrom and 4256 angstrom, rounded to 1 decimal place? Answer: 3.2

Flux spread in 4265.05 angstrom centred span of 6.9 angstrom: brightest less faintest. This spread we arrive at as 0.21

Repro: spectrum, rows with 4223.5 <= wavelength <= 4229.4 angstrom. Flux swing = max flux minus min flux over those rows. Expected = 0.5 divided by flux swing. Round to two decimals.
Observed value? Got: 1.55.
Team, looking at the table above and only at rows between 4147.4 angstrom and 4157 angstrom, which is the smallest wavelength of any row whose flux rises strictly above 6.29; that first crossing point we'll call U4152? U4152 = 4147.89 angstrom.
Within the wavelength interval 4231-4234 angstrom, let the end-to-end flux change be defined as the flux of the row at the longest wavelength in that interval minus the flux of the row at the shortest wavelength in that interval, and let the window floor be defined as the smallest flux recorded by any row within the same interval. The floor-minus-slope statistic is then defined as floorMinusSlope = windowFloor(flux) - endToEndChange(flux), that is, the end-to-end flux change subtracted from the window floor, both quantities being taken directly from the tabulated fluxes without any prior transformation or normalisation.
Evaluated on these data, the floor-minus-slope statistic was 6.8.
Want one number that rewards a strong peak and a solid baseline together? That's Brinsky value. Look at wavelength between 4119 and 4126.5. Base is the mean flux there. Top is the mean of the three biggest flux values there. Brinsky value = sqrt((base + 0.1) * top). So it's 6.68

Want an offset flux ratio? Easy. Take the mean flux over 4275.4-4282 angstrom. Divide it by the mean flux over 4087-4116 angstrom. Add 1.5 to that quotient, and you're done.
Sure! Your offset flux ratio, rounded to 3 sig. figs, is 2.62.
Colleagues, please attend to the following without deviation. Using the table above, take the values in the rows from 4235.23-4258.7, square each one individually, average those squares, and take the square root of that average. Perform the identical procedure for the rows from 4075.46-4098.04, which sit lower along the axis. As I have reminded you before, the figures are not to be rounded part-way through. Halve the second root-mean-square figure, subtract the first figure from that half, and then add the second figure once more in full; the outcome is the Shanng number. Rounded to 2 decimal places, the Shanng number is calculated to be 2.70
